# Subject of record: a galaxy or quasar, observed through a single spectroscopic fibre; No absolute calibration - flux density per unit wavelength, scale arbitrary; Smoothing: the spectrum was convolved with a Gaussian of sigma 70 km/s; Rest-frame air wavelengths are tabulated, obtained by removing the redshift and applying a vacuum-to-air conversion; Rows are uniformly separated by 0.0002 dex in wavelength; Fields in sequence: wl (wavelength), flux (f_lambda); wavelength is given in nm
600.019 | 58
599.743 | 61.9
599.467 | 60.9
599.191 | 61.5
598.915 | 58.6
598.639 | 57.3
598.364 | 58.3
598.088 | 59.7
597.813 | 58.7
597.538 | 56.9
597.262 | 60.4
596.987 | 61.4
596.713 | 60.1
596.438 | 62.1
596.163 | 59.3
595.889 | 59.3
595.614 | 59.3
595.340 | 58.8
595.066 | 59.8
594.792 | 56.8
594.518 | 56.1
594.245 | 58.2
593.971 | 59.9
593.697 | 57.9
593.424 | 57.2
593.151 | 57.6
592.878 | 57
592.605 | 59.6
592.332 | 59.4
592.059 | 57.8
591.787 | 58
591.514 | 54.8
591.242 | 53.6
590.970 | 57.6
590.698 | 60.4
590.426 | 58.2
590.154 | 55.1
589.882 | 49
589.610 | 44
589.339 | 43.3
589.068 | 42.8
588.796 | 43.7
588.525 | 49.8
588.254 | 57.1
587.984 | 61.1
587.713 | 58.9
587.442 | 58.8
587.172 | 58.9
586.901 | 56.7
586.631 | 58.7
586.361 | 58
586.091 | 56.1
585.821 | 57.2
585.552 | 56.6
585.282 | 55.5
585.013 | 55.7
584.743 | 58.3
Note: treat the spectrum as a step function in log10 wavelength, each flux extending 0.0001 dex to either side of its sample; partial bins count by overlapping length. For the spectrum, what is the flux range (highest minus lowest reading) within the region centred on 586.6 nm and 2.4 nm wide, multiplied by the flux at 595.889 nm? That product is 166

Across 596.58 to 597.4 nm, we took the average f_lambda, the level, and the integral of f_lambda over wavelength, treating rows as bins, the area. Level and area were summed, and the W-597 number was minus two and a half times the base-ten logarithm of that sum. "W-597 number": -5.1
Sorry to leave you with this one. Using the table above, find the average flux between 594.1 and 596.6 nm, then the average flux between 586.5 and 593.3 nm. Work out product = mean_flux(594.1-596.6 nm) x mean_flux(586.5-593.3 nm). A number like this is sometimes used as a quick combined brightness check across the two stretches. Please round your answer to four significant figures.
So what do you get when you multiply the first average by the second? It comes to 3230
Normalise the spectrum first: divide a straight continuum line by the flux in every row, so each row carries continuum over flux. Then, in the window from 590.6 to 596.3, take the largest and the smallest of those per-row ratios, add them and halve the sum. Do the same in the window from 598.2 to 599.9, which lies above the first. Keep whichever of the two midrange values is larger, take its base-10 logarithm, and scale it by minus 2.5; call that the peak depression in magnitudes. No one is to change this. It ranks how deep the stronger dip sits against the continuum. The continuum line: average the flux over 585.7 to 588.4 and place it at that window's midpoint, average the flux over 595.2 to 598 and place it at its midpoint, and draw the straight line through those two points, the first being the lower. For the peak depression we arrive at -0.037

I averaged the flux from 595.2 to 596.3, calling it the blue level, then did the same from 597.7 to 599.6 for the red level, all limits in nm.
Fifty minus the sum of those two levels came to -68.5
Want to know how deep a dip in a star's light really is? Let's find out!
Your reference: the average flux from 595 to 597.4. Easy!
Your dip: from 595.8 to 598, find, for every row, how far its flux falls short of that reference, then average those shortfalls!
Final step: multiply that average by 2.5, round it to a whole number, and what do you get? 1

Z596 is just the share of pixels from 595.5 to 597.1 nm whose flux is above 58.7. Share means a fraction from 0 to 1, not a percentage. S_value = 1.0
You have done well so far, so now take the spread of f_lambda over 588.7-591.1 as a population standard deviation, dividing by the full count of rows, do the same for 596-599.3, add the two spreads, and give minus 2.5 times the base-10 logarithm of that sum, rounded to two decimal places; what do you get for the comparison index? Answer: -2.32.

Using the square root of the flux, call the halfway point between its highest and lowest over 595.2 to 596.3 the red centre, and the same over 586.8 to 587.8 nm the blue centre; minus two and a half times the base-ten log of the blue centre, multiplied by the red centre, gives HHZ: -16.9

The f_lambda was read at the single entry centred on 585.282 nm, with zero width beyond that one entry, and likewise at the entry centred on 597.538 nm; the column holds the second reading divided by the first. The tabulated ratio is 1.03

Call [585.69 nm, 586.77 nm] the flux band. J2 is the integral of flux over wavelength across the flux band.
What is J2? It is 62.1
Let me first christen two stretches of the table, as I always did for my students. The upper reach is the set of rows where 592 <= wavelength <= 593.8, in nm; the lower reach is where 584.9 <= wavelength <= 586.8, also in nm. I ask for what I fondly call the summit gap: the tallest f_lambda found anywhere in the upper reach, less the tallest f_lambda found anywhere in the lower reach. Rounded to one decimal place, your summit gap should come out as 0.9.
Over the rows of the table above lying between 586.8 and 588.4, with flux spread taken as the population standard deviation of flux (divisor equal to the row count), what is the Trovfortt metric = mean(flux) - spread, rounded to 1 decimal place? 57.1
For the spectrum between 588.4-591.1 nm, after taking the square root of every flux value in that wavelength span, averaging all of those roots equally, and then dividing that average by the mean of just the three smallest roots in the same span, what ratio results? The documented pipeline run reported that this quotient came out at 1.08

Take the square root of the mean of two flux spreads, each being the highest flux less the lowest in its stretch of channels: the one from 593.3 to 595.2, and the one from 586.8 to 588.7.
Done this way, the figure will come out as 2.7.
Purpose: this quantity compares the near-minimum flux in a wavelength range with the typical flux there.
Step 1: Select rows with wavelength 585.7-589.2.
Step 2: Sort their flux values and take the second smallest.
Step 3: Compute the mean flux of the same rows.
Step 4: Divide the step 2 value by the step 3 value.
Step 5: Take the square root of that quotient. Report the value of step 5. 0.890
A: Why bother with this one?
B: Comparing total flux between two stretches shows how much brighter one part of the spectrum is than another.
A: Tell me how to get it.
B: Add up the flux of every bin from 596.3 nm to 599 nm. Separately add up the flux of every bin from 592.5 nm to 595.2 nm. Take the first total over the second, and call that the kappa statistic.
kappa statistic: 1.02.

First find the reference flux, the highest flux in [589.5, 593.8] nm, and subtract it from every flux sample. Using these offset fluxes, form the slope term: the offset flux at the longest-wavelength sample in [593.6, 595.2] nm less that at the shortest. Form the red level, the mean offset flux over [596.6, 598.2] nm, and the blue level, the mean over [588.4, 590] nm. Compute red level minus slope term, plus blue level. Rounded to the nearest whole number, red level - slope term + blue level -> -18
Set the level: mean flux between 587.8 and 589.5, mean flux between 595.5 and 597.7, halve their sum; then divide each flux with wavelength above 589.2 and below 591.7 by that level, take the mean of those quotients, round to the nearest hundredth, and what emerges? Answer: 0.97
